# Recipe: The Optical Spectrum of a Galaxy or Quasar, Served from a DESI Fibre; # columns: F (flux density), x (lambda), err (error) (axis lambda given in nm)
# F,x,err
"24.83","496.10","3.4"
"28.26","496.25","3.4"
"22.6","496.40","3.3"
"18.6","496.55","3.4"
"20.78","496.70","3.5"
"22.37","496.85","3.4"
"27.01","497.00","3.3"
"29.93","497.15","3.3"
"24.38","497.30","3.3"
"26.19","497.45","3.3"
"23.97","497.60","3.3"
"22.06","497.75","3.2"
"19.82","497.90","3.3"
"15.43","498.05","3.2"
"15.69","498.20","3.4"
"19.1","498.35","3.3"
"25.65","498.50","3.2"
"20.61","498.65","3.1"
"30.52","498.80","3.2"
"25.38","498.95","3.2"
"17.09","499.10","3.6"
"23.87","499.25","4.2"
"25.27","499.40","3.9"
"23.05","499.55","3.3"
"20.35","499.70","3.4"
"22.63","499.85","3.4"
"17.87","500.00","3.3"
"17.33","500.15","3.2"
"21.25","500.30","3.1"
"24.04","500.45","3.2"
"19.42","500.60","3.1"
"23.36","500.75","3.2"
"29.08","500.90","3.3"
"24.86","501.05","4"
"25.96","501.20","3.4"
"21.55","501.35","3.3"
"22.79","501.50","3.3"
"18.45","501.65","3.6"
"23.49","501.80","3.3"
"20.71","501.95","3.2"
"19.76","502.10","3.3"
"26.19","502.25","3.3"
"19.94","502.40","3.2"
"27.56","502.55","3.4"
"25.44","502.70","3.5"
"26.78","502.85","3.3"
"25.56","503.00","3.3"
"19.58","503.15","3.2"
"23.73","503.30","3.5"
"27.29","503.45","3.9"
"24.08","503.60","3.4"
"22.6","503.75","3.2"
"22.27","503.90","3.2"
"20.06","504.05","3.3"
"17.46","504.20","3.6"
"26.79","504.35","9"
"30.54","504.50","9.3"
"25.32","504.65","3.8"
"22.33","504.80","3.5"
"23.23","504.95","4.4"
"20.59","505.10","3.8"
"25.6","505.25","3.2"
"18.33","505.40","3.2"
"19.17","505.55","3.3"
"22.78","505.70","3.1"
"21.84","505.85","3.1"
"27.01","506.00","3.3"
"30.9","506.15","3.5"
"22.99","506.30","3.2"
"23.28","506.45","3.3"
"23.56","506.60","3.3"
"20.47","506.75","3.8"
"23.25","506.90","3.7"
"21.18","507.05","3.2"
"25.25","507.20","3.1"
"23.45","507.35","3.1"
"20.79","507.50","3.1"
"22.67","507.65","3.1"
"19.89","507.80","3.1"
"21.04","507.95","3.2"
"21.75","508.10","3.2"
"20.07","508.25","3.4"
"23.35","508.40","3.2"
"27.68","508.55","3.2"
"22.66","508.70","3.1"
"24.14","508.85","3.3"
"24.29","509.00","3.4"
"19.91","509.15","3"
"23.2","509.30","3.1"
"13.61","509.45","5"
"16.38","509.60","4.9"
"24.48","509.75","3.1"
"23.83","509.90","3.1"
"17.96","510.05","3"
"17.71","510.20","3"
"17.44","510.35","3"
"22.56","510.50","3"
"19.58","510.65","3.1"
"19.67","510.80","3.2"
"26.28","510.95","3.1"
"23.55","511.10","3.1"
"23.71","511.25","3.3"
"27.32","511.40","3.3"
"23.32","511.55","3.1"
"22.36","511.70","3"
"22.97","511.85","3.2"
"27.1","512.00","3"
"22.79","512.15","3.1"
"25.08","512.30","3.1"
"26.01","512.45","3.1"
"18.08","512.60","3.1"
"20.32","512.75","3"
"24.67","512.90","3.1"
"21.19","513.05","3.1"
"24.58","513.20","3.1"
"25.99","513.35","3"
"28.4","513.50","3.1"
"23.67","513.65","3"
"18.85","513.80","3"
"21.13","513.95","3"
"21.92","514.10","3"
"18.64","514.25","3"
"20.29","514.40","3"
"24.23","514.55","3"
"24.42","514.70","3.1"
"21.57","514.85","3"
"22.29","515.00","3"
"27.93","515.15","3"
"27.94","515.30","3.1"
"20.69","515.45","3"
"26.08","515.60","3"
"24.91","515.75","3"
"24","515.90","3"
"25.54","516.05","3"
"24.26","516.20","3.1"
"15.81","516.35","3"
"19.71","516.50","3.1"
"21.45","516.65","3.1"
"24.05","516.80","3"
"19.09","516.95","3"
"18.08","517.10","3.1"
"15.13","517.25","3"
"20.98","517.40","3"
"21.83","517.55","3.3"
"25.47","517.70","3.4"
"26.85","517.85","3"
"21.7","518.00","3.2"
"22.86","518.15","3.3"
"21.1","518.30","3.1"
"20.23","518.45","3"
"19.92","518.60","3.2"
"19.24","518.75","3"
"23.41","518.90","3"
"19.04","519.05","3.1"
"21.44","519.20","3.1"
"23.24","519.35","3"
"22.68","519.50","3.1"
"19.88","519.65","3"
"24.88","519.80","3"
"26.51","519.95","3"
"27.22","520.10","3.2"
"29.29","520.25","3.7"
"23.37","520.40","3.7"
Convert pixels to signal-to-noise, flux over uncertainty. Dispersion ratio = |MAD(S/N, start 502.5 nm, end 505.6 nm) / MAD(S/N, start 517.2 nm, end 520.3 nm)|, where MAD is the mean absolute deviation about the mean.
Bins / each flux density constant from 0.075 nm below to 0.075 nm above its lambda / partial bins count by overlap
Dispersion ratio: 1.40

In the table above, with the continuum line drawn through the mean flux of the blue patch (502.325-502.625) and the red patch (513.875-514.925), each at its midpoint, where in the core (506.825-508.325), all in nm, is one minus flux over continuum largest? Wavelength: 507.80 nm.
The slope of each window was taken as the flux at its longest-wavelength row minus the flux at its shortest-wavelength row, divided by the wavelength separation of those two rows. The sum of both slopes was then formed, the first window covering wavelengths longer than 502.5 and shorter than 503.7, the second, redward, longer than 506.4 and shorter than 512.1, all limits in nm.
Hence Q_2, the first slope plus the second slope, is -2.6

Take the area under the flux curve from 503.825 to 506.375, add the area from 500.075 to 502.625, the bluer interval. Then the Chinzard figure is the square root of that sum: 10.84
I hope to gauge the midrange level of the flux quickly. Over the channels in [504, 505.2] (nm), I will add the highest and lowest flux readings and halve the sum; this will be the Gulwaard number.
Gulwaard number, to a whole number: 24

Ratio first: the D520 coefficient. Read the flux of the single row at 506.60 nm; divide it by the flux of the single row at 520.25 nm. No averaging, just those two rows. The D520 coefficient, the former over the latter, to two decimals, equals 0.80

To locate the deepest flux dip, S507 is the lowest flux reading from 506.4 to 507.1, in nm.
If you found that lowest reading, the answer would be 20.47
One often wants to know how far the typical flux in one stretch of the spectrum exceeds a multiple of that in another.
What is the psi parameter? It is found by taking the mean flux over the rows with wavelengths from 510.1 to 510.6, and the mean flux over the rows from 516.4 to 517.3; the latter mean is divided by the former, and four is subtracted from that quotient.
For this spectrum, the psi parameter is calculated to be -2.98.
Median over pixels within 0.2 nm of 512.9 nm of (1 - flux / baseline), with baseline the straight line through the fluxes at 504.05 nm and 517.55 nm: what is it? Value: 0.00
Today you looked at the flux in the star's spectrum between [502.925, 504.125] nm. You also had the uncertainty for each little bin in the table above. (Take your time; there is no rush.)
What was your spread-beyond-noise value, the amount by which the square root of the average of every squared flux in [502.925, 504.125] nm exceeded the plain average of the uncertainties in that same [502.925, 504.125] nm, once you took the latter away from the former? 19.9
